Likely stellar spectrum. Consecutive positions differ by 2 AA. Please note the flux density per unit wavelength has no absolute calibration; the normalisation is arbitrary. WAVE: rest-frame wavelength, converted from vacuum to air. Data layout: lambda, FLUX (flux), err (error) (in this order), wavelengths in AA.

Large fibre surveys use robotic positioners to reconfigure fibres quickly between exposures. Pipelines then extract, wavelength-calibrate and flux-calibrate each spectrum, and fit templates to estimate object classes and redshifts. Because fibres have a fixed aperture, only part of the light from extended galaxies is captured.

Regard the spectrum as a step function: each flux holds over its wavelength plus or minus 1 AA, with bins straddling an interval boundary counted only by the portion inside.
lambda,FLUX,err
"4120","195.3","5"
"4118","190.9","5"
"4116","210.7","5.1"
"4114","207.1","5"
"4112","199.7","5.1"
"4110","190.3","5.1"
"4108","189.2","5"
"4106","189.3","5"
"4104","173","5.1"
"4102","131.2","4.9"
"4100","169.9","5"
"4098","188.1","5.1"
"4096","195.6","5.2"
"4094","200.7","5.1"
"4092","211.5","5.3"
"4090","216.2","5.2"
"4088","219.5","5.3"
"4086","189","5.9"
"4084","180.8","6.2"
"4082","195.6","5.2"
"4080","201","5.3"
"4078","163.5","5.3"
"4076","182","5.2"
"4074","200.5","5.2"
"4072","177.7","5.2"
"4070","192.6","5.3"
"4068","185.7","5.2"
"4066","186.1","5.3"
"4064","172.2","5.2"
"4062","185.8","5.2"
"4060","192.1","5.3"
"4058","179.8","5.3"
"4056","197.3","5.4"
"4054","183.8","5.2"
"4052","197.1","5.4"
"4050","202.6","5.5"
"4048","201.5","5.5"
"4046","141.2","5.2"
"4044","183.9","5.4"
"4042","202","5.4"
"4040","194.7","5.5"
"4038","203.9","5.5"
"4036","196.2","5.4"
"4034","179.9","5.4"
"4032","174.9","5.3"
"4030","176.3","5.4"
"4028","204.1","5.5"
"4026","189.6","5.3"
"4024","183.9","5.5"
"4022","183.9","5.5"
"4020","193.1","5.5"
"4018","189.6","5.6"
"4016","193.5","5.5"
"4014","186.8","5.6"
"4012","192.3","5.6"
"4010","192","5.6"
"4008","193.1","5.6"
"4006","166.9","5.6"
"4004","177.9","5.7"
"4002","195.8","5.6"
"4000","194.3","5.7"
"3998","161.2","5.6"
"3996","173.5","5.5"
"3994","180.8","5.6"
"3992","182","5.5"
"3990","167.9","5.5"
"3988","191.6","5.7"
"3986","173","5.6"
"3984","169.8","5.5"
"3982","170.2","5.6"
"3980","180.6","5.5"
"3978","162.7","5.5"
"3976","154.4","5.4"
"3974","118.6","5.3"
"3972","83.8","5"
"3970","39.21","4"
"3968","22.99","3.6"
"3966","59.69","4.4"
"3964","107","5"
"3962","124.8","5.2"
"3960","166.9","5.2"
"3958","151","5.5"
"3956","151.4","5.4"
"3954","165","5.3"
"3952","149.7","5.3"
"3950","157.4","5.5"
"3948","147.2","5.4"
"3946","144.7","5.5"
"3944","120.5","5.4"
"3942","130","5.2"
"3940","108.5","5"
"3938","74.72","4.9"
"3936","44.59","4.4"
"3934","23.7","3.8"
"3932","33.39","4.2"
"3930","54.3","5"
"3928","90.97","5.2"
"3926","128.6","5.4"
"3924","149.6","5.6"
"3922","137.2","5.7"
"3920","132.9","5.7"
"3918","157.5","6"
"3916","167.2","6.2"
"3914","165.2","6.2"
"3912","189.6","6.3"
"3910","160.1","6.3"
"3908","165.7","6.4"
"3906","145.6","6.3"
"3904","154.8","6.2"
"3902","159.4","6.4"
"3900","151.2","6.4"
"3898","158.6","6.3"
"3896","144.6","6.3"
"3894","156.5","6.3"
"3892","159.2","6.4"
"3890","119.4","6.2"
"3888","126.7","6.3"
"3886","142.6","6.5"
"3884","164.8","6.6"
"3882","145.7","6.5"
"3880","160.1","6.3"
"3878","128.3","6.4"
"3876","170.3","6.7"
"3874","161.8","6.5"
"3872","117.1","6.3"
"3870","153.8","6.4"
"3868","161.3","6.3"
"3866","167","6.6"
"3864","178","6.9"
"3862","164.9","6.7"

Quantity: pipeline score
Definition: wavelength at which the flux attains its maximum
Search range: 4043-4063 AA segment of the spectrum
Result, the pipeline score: 4050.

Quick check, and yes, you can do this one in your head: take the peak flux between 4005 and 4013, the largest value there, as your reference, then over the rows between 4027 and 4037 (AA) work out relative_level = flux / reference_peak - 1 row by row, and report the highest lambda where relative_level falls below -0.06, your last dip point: 4034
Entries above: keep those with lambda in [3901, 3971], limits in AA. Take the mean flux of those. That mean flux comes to 122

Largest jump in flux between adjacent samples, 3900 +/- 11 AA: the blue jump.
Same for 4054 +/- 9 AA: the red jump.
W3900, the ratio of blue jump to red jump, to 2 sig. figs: 0.66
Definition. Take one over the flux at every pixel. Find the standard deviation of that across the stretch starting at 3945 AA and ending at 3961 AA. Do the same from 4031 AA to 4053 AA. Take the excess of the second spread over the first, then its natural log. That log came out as -8.1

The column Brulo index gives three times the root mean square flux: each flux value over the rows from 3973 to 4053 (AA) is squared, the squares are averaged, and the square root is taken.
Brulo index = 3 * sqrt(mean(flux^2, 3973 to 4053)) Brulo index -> 548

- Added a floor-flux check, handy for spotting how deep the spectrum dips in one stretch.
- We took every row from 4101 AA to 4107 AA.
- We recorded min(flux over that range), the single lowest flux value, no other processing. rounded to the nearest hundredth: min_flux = 131.20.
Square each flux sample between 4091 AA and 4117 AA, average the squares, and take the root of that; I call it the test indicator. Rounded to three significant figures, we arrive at 190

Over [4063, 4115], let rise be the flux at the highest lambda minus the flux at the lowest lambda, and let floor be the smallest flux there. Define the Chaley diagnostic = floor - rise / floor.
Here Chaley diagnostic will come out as 131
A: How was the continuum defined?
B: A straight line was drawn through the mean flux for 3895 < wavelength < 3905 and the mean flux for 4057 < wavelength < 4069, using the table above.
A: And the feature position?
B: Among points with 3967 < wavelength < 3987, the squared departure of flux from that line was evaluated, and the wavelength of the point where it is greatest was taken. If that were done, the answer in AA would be 3968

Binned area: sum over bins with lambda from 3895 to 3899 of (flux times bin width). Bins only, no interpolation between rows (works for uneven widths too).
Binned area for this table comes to 606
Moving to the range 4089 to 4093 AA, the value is 855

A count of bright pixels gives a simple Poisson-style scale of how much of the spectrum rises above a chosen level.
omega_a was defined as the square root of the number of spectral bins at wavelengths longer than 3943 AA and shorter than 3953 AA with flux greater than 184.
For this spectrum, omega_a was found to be 0.00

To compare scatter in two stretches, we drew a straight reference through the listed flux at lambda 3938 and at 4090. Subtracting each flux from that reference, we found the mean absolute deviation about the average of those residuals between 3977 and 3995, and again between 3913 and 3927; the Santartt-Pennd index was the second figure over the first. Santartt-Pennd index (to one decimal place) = 2.8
